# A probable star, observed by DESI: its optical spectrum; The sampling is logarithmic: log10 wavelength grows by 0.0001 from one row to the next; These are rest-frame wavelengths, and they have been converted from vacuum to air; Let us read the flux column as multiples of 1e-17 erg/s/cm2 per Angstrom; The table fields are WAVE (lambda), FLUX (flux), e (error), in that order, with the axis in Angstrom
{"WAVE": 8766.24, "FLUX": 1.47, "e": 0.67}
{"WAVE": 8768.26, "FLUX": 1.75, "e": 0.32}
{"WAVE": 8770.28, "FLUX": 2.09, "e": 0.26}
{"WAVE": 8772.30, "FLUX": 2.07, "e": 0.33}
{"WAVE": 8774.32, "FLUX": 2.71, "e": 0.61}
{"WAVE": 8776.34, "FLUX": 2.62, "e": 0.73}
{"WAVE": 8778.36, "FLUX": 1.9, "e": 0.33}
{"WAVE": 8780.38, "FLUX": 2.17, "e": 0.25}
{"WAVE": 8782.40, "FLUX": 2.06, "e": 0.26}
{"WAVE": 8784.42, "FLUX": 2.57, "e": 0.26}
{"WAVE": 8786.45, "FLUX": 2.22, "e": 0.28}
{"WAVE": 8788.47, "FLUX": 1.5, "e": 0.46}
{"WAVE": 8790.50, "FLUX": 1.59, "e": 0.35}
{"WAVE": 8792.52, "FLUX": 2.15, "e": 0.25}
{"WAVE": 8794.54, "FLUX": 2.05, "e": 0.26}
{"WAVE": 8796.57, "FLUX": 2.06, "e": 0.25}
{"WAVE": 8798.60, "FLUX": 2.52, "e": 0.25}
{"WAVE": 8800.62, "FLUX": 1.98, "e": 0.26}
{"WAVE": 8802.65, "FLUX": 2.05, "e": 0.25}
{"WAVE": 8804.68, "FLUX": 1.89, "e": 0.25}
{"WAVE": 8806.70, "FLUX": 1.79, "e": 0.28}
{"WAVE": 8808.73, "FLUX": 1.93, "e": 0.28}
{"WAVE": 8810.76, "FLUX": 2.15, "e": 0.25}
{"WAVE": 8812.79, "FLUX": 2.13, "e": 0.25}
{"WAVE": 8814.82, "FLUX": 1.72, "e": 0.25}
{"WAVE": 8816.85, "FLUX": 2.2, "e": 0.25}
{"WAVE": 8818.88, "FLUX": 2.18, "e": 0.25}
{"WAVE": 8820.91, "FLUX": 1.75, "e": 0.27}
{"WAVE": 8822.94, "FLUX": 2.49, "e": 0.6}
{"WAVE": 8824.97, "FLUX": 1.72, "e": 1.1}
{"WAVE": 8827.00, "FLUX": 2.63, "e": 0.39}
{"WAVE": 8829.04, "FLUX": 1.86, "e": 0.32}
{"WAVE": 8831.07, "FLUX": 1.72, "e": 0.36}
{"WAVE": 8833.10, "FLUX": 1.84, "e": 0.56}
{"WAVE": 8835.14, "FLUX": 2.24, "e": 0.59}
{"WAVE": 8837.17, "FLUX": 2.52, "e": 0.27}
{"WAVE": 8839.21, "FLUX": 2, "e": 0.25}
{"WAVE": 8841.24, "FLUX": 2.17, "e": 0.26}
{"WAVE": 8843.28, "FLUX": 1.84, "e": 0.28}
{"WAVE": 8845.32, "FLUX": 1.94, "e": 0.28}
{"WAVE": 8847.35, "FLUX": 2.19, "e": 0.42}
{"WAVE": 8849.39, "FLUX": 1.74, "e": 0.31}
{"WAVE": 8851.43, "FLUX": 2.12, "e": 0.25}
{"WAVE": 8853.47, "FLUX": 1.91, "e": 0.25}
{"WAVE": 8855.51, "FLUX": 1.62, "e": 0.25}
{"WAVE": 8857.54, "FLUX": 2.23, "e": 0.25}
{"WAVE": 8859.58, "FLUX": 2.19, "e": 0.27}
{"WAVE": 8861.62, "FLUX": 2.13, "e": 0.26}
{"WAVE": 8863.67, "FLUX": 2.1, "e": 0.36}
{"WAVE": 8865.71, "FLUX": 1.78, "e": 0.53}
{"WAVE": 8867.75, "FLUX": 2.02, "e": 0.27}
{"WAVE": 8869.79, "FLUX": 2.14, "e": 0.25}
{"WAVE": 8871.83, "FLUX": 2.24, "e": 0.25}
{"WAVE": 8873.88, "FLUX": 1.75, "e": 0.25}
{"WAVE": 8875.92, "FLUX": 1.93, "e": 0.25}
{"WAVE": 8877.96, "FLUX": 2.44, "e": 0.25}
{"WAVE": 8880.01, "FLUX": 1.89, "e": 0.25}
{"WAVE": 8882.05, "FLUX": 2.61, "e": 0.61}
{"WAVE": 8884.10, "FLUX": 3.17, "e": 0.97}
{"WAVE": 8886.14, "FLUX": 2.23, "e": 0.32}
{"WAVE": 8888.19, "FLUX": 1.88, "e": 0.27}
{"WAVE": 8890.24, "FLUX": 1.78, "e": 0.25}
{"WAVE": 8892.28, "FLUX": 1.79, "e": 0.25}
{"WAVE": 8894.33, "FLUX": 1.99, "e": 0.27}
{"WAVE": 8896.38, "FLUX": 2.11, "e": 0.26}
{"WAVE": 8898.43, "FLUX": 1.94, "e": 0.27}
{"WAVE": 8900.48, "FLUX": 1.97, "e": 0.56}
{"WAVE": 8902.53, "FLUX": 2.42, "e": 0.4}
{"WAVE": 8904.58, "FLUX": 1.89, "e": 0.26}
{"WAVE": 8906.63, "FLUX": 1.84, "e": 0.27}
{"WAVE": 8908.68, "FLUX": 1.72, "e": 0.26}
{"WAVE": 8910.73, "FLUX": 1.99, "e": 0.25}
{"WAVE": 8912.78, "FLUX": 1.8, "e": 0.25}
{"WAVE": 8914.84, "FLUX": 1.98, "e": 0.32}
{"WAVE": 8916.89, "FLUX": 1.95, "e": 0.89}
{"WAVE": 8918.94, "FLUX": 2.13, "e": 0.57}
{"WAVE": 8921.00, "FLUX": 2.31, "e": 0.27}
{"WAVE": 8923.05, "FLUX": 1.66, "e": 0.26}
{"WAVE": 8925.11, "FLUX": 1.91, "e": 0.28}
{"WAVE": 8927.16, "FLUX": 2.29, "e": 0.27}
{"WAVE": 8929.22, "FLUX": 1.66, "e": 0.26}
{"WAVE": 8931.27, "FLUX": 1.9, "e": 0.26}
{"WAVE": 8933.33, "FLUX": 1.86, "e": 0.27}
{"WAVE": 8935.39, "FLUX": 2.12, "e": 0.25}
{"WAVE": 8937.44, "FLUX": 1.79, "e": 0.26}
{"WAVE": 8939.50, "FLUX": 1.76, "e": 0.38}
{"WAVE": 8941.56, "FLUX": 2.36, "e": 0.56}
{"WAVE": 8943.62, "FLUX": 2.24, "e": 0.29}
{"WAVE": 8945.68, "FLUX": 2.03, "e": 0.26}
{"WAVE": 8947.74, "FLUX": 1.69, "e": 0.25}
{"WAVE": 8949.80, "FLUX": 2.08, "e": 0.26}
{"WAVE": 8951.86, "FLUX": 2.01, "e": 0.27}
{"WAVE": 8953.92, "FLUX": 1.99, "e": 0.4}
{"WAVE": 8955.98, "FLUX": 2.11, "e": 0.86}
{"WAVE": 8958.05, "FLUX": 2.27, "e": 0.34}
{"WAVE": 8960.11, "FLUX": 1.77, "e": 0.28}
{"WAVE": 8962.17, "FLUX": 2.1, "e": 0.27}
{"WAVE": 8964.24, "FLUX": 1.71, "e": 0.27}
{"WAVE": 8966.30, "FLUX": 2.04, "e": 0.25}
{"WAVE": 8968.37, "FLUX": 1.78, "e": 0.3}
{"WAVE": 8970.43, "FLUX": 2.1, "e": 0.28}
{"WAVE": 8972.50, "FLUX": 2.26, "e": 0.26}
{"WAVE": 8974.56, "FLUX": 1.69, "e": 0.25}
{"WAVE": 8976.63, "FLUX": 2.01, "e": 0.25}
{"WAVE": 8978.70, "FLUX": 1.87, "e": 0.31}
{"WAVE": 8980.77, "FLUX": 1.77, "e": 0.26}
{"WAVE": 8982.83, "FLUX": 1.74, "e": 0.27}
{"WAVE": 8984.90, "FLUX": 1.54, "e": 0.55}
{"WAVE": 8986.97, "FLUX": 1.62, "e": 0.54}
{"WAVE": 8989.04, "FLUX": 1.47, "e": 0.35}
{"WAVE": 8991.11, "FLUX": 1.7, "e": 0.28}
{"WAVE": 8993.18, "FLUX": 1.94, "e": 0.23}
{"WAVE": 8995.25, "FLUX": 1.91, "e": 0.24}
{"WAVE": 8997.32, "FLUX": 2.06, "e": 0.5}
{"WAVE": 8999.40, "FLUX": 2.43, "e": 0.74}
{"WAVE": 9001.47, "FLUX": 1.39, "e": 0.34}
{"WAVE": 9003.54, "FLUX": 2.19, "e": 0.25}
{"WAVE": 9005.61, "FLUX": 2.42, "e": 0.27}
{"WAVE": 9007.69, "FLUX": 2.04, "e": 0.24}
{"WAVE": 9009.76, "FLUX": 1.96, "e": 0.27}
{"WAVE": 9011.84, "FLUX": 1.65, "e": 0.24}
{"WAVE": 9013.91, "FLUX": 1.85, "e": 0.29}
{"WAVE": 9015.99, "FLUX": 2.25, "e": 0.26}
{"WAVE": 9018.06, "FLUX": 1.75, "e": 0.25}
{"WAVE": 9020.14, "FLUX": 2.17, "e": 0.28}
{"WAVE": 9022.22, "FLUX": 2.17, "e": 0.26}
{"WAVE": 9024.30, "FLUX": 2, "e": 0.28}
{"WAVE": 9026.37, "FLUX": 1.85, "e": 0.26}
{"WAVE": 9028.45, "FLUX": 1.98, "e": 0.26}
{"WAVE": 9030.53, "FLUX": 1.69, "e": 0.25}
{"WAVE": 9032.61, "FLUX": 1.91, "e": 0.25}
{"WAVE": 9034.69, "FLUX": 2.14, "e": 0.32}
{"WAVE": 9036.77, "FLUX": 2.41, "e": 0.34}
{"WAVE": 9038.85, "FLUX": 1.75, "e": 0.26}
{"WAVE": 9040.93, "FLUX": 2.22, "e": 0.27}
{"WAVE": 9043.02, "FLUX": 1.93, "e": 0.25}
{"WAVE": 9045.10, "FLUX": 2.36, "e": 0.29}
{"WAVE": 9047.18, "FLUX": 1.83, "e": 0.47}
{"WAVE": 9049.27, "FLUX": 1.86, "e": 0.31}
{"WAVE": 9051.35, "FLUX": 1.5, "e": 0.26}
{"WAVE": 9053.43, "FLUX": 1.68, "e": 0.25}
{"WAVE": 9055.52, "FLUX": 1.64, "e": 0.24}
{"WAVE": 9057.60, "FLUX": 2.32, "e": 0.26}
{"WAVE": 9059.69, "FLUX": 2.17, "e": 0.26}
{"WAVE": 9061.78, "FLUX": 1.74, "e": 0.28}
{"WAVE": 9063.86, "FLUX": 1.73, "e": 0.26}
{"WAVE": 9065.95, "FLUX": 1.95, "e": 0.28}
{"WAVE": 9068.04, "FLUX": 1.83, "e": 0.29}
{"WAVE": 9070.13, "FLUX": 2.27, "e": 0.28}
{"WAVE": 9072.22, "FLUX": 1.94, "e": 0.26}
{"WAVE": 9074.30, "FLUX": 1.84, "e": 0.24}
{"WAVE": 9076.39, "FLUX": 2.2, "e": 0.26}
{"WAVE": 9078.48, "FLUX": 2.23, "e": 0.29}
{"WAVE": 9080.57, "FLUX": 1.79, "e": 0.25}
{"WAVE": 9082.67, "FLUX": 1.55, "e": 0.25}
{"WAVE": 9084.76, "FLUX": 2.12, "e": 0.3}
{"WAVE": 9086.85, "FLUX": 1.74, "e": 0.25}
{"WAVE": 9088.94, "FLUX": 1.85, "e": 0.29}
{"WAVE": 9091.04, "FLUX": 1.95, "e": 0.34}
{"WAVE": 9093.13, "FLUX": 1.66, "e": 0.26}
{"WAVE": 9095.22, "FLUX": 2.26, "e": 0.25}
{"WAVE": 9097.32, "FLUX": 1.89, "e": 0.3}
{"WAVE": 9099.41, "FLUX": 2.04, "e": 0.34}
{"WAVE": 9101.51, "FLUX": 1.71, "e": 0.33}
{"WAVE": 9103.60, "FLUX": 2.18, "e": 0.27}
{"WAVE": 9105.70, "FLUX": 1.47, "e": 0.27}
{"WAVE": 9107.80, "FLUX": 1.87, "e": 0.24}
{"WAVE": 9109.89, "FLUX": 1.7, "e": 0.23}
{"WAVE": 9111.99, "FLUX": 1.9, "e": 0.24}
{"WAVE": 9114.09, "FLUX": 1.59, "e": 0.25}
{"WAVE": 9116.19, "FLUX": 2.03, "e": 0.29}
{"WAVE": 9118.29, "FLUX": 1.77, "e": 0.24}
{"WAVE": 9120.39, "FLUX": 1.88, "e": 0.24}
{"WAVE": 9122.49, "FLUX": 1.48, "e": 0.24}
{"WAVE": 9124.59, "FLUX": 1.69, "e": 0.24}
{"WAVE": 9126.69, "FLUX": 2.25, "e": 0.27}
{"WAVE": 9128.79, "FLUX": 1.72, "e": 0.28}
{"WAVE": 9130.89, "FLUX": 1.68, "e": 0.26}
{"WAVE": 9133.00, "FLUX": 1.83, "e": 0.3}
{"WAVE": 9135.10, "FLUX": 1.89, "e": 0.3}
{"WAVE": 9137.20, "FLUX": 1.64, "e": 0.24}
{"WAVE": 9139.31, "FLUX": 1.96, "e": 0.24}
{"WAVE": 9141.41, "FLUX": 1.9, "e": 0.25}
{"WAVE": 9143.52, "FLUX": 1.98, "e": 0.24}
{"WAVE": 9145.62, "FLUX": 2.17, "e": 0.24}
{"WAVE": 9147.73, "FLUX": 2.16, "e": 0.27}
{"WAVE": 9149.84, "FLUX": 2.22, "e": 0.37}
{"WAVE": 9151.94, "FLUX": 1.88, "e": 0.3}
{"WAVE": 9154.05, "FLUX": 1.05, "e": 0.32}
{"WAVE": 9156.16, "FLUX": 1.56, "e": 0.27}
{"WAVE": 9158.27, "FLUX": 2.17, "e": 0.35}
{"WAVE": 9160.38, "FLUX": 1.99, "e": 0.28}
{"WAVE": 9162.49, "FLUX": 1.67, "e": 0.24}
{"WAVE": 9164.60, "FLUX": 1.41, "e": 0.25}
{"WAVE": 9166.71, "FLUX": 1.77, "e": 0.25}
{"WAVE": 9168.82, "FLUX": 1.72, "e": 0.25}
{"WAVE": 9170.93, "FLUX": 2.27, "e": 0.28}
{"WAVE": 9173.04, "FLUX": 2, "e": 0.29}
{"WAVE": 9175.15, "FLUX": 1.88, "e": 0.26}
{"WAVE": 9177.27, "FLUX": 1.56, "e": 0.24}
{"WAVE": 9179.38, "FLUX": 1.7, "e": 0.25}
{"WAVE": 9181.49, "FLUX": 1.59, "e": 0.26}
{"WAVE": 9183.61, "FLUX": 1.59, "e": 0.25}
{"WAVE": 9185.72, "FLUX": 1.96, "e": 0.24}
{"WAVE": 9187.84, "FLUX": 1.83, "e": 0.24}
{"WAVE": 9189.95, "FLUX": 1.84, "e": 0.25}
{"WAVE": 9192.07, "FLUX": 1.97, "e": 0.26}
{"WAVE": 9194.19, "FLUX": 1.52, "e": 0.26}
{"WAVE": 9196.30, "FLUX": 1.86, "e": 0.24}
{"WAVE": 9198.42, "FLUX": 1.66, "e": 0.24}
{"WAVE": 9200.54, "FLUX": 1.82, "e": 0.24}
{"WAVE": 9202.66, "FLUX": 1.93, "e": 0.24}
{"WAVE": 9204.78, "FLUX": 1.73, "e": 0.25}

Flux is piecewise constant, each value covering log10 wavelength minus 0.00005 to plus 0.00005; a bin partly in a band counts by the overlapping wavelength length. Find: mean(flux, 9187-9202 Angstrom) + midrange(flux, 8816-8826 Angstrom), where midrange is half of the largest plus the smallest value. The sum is 3.89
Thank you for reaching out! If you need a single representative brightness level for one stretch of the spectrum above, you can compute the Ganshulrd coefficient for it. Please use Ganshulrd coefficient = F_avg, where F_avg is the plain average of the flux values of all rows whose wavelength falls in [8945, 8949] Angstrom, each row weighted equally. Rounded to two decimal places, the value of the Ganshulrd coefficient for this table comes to 1.86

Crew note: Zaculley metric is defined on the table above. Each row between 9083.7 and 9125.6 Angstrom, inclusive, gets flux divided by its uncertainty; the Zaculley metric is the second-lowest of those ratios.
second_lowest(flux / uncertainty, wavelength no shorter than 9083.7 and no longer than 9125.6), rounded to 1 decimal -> 5.4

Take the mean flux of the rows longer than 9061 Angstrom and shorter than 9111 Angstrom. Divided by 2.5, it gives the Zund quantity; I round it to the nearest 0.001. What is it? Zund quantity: 0.759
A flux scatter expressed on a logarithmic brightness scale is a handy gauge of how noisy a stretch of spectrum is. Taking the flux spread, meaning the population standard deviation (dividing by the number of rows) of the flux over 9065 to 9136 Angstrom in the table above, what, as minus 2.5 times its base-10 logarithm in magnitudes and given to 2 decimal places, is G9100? 1.64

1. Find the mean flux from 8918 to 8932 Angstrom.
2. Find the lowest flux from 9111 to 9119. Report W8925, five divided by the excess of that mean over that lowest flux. 13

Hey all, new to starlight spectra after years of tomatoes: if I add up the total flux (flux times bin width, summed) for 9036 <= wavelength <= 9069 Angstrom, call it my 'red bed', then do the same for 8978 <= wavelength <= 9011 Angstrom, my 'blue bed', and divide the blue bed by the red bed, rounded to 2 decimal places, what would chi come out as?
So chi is 0.97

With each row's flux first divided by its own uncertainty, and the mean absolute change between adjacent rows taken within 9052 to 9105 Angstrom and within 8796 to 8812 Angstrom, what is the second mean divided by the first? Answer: 1.3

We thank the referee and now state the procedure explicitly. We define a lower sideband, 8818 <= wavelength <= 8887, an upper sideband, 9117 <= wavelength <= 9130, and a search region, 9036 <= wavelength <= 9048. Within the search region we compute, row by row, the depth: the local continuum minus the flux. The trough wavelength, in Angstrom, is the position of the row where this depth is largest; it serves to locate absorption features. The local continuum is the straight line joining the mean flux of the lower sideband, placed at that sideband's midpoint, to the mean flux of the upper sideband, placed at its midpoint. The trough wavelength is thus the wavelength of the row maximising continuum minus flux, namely 9038.85 Angstrom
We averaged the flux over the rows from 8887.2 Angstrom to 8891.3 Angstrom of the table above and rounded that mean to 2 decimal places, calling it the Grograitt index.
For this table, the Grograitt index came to 1.83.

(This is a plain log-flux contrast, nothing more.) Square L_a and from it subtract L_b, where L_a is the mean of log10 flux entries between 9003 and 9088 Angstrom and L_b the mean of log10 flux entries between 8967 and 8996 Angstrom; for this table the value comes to -0.172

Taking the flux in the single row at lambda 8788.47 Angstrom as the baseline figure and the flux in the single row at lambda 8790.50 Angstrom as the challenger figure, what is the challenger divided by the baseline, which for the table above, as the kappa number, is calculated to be 1.06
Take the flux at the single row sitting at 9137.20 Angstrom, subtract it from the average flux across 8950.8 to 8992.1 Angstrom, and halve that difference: 0.119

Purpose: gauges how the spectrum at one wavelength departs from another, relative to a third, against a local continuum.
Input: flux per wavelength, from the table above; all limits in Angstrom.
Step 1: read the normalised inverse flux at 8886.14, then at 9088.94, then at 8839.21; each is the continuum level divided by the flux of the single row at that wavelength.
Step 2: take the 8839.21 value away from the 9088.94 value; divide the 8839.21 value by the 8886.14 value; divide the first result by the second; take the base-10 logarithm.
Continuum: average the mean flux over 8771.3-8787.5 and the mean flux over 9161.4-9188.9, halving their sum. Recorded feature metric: -1.1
